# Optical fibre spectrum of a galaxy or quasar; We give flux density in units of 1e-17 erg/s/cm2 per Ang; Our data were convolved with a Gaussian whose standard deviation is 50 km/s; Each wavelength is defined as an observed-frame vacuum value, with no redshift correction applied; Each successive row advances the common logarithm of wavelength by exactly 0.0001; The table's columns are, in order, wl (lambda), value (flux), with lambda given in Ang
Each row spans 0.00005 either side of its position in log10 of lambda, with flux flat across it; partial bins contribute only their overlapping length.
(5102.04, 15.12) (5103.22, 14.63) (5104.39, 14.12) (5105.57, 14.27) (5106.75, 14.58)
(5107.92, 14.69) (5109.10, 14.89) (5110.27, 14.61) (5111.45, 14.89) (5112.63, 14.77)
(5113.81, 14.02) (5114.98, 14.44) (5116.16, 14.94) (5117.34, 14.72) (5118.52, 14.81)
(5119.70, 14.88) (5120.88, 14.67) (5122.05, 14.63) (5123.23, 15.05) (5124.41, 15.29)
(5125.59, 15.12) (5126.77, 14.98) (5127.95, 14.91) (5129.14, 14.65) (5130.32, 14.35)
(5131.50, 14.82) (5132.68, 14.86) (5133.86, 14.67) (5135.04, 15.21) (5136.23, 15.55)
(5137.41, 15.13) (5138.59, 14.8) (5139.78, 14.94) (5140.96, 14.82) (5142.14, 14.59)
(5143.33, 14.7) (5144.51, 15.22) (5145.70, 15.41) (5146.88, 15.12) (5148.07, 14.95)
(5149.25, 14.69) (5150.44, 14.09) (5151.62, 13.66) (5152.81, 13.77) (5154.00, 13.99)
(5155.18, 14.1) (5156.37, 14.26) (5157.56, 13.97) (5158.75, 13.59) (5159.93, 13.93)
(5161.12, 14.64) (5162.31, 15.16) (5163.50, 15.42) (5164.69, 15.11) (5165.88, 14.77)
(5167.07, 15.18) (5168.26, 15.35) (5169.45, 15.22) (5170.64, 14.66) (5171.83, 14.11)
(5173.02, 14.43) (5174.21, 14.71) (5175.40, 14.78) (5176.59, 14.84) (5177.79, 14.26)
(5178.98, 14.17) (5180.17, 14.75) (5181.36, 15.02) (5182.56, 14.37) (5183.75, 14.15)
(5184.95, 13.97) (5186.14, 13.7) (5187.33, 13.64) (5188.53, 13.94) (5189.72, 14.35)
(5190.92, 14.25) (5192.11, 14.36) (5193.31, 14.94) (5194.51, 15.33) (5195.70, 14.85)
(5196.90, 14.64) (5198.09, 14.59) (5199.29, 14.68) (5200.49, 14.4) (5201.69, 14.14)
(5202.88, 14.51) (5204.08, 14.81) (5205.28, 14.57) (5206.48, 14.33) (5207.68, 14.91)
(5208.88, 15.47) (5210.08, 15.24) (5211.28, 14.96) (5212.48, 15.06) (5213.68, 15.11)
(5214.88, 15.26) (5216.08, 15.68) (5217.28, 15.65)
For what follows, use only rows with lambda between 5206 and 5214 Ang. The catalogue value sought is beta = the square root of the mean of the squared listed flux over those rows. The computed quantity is 15.0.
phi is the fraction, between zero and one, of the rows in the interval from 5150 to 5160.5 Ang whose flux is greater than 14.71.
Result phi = 0.00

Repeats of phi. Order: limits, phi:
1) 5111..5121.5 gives 0.67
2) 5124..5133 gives 0.75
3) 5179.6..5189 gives 0.25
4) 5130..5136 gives 0.60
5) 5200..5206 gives 0.20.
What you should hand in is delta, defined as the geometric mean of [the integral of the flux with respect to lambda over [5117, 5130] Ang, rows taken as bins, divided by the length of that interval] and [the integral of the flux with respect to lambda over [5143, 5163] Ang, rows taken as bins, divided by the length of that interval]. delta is 14.6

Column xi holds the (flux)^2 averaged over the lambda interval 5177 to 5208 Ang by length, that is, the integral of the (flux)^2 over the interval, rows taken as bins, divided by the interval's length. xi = 209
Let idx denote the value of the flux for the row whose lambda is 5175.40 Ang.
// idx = 14.78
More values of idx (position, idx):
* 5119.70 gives 14.88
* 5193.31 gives 14.94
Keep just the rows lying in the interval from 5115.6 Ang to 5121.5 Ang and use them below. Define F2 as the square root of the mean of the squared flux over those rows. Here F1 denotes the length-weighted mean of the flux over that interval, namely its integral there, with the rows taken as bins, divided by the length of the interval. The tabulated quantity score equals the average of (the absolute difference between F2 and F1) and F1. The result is 7.41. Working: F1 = 14.8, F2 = 14.8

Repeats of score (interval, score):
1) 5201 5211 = 7.38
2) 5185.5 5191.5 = 6.99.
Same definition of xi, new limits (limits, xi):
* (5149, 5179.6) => 210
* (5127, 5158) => 215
